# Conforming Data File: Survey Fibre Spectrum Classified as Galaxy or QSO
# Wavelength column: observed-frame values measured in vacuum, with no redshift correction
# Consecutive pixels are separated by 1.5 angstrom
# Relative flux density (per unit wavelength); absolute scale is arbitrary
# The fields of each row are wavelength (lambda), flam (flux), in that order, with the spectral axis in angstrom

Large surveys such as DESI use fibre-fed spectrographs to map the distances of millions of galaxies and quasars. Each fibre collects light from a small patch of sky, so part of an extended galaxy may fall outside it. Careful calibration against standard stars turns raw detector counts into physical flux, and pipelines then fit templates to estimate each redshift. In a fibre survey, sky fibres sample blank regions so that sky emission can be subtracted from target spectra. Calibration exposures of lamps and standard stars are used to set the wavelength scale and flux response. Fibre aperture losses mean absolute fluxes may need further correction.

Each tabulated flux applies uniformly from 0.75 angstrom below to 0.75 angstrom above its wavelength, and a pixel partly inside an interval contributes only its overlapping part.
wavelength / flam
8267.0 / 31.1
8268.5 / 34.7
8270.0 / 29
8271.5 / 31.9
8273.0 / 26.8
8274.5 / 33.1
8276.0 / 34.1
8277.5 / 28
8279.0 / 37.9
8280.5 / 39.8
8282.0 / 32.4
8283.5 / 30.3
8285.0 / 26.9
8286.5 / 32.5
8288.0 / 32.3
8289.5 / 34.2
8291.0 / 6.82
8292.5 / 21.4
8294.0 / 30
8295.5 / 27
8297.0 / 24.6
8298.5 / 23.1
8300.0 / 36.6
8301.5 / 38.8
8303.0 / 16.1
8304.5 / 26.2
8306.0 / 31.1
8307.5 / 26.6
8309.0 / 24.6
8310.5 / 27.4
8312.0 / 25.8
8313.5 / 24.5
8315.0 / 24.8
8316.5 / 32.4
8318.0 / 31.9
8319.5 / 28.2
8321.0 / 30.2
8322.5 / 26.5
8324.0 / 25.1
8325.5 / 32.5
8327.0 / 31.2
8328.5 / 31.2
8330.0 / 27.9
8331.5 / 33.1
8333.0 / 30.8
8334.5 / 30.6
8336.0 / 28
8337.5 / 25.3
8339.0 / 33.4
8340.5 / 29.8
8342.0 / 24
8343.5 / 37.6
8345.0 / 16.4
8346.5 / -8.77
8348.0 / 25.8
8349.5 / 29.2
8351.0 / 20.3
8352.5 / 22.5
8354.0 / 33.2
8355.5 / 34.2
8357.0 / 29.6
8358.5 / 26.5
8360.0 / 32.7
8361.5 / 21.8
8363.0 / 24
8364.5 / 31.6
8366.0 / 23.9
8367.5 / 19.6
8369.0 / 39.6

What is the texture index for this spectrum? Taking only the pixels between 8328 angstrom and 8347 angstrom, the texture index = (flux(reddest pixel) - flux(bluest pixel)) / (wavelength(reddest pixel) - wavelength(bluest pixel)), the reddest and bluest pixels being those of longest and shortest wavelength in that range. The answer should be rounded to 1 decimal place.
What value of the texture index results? -2.2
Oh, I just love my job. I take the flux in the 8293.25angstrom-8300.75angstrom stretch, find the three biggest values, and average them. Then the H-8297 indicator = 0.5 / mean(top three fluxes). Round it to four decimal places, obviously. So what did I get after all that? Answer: 0.0160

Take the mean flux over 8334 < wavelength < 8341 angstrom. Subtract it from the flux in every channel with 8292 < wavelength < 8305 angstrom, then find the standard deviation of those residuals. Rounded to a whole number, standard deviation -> 7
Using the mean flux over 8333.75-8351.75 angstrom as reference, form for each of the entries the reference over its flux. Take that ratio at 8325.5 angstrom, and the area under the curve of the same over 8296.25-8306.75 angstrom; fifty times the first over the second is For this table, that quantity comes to 3.8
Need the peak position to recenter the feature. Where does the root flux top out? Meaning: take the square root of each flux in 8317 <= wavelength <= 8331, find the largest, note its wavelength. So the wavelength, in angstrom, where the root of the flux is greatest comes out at 8325.5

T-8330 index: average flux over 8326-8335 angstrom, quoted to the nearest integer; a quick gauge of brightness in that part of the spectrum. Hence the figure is 31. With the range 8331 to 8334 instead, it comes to 32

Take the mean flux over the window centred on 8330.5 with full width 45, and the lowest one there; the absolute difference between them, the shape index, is 35.5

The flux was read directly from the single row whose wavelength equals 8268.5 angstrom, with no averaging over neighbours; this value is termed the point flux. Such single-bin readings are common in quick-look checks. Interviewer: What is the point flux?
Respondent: 34.7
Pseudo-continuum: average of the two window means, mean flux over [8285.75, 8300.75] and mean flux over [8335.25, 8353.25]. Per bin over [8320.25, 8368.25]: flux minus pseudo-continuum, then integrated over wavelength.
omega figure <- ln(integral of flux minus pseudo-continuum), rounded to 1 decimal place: 4.4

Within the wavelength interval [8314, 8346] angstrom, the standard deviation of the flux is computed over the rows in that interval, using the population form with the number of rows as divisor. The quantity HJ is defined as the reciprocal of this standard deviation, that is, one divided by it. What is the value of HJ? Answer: 0.23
